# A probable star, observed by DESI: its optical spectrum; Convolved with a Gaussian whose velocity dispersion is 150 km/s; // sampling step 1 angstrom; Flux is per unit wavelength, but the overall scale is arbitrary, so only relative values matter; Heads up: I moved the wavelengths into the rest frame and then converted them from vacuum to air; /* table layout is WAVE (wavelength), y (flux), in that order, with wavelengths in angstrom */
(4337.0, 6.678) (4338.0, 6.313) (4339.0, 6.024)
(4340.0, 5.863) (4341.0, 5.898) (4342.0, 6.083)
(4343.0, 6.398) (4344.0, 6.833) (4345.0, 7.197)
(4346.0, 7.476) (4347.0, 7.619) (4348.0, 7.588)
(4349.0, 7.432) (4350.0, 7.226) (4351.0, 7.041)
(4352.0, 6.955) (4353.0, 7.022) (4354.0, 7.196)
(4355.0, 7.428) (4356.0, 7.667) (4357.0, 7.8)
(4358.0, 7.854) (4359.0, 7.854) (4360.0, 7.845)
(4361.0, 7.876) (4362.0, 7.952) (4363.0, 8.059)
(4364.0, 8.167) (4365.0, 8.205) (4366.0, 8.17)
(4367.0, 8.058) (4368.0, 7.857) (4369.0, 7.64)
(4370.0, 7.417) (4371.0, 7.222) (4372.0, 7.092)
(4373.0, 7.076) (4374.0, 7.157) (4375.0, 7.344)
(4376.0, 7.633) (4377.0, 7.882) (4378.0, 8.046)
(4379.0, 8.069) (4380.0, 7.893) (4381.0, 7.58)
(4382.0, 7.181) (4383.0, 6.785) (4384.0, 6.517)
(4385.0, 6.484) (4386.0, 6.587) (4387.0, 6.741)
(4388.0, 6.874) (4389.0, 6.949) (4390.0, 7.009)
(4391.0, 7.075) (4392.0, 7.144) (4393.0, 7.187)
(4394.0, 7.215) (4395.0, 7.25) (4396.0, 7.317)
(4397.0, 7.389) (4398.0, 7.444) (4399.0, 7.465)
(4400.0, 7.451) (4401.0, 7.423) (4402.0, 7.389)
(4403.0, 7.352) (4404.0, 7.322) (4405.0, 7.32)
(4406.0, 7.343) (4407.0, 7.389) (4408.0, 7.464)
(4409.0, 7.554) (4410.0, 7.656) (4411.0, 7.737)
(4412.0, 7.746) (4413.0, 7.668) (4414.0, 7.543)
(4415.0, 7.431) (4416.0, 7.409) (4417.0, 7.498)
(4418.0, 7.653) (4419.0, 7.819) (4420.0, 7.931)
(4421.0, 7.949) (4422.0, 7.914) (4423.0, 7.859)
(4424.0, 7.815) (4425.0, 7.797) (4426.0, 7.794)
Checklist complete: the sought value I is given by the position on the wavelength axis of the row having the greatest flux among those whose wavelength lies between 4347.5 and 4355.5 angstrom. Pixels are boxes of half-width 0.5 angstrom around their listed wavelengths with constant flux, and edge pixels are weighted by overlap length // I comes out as 4348.0 angstrom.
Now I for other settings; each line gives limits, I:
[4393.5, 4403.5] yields 4399.0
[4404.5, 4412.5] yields 4412.0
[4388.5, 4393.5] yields 4393.0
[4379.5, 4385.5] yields 4380.0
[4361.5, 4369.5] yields 4365.0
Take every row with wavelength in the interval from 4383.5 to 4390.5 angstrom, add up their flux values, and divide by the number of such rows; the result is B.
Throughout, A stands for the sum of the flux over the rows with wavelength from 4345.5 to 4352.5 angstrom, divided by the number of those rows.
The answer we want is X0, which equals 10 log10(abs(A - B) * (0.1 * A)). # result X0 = -3.6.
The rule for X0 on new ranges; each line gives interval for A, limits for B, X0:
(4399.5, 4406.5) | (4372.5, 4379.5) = -7.7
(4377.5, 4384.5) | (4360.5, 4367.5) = -3.3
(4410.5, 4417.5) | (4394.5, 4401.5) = -8.5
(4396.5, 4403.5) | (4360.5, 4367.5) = -3.1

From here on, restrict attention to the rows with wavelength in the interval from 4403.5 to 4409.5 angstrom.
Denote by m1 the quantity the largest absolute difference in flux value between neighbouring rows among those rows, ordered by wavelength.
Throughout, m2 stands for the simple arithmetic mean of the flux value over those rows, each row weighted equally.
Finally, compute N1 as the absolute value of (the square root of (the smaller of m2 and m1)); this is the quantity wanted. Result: 0.30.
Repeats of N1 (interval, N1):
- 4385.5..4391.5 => 0.39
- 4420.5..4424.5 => 0.23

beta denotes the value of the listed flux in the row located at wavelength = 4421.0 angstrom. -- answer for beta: 7.949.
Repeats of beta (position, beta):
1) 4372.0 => 7.092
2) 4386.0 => 6.587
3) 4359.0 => 7.854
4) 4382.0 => 7.181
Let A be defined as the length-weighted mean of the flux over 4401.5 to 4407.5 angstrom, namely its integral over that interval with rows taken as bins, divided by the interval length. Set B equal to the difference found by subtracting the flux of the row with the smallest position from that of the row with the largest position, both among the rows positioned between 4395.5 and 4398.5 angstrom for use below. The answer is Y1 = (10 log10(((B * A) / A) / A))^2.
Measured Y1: 311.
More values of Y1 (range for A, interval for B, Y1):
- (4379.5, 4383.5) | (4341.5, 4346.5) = 52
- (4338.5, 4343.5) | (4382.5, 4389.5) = 246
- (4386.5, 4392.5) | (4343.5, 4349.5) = 114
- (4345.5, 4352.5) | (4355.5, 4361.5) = 239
